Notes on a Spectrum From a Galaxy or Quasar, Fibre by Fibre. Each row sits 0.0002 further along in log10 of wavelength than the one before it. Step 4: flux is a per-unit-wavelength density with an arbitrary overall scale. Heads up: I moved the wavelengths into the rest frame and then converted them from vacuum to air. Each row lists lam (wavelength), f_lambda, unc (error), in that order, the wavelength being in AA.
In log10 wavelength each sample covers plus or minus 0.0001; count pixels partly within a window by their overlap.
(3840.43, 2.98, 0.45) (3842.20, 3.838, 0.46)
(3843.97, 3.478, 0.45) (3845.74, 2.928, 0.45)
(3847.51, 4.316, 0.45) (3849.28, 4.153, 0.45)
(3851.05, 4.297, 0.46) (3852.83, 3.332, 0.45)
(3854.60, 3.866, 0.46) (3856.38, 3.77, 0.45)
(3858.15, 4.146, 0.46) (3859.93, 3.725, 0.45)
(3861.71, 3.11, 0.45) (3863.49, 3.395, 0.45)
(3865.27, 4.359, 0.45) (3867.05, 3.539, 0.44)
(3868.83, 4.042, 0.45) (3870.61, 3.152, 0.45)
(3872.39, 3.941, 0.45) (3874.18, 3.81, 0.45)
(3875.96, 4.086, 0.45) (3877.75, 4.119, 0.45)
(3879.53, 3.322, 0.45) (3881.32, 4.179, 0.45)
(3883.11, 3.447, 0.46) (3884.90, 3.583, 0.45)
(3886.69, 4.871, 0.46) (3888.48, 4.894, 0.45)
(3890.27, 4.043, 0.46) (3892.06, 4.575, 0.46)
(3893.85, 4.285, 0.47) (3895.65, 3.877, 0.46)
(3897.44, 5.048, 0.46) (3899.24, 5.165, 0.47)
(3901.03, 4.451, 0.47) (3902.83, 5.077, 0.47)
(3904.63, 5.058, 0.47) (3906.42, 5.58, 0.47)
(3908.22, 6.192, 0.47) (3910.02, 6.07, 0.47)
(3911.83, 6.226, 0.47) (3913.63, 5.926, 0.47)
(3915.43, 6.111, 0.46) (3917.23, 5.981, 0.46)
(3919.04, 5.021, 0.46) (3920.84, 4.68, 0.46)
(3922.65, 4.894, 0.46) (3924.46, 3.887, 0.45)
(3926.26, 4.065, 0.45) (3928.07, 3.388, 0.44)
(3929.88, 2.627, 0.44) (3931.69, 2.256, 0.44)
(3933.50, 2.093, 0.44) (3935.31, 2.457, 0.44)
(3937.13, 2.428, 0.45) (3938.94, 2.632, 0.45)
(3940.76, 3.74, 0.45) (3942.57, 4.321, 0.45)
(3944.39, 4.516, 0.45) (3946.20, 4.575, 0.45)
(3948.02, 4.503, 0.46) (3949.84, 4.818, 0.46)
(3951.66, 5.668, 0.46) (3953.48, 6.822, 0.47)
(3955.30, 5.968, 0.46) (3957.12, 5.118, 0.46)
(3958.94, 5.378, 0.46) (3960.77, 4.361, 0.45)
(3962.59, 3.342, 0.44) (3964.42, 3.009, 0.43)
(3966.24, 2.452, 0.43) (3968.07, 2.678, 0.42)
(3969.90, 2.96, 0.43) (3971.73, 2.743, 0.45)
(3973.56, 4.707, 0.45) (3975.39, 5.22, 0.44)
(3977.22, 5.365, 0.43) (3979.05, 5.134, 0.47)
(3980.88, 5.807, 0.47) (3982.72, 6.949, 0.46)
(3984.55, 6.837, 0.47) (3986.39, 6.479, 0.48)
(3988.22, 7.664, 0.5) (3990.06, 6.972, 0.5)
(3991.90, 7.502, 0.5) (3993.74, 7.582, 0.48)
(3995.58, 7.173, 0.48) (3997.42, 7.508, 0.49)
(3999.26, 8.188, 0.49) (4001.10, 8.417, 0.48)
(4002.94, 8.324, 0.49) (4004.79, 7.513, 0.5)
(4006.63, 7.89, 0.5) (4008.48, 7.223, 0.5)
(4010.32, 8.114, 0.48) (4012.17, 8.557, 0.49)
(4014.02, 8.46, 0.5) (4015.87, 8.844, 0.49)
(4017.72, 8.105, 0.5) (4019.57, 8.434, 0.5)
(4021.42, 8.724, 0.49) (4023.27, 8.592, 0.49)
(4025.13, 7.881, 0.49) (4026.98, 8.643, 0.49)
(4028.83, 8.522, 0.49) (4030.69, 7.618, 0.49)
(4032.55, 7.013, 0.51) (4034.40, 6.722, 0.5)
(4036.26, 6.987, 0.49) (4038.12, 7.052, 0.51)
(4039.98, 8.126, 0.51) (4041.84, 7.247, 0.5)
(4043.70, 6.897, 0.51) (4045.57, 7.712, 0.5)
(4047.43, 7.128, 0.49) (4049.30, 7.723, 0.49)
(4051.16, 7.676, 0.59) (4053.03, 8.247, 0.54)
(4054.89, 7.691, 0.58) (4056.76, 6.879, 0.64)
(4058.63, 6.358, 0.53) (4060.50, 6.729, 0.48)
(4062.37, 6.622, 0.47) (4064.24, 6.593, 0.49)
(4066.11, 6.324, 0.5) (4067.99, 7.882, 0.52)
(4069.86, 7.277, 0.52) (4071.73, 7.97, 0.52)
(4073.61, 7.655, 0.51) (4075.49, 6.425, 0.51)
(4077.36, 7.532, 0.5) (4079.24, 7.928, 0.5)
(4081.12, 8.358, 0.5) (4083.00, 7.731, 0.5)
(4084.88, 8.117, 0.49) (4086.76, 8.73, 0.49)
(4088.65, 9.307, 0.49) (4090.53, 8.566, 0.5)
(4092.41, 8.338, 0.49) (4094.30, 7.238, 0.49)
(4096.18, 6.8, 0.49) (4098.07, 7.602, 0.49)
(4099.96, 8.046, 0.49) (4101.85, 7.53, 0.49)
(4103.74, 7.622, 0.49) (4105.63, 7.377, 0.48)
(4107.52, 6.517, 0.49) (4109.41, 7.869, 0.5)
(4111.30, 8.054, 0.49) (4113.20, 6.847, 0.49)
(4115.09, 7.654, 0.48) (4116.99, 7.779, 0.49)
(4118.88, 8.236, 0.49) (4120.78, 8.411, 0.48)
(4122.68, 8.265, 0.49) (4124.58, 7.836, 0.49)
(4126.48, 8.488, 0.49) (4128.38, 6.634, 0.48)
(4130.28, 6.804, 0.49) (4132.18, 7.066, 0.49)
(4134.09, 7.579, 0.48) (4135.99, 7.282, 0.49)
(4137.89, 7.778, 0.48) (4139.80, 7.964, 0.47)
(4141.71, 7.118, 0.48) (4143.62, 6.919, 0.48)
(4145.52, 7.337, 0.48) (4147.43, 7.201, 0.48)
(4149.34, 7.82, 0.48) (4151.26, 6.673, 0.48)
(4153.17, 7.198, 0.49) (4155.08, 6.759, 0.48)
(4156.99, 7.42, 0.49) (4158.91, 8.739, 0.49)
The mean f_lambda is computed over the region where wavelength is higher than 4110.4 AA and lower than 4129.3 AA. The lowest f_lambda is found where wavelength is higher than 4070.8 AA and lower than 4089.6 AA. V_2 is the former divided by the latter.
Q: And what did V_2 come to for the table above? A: 1.22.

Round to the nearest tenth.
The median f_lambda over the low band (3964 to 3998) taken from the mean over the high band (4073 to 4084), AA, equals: 1.8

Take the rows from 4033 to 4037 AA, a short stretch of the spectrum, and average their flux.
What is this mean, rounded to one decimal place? 6.9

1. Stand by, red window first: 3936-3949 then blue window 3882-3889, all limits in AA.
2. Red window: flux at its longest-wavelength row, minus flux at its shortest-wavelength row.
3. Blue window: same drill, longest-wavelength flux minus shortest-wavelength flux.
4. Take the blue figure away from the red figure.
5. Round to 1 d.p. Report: 0.6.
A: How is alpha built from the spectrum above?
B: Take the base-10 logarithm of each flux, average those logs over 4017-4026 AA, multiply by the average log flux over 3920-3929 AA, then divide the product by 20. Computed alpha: 0.028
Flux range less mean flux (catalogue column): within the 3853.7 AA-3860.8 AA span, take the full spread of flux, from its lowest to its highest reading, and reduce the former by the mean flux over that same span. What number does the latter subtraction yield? -3.5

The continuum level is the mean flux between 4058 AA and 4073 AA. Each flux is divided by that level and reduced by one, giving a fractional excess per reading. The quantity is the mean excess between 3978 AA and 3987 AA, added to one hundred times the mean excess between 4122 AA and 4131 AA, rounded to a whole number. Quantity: 9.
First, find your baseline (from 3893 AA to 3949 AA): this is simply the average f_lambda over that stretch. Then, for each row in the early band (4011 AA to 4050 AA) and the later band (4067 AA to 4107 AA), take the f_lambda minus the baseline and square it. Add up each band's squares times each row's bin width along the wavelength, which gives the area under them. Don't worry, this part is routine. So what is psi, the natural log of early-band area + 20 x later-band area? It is 9.20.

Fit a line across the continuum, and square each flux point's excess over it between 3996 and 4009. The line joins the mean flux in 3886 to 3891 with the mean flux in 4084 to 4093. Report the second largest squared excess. 2.0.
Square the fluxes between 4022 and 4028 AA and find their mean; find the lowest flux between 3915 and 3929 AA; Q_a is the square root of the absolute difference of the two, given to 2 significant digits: 8.2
